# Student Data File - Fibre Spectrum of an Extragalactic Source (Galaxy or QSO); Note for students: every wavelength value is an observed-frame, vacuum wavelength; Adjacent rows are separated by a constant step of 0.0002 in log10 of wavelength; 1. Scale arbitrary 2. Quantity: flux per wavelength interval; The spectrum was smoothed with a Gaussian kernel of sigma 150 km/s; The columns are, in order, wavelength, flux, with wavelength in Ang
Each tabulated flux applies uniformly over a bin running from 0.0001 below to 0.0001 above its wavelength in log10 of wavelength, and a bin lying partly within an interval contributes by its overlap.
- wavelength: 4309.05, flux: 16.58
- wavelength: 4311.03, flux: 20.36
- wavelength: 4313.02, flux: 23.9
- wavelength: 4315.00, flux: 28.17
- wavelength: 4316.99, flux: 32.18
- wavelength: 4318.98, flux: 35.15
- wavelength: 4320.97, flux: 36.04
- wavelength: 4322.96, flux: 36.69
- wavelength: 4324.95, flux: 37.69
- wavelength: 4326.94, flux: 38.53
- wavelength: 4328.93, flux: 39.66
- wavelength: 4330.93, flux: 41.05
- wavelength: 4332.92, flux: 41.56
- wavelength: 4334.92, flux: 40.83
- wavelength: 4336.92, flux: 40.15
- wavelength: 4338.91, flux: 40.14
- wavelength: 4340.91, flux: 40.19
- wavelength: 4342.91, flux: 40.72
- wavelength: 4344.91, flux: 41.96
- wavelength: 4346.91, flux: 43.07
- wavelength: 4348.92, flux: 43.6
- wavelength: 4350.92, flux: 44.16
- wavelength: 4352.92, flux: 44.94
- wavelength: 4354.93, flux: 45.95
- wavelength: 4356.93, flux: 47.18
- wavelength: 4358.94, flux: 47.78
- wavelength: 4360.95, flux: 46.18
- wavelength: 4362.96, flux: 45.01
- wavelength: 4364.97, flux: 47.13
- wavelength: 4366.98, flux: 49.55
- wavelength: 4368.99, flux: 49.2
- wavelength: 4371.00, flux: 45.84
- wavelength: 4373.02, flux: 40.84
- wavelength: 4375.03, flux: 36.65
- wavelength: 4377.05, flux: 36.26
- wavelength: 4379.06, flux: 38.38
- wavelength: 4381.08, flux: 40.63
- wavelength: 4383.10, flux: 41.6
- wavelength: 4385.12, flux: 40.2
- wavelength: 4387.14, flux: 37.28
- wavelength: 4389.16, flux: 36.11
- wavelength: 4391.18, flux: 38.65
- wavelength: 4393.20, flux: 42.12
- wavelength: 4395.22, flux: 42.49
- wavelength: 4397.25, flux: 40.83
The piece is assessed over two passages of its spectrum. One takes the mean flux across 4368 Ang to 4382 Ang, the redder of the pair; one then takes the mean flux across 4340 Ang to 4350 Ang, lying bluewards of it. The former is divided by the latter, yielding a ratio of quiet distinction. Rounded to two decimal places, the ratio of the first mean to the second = 0.98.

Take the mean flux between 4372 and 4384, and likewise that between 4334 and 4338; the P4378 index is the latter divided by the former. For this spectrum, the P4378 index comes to 1.04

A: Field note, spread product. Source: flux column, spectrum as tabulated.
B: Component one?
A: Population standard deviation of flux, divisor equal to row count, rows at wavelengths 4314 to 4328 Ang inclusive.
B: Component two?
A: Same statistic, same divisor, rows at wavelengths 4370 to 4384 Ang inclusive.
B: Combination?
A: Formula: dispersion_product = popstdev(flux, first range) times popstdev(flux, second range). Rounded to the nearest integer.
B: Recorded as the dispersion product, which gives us 10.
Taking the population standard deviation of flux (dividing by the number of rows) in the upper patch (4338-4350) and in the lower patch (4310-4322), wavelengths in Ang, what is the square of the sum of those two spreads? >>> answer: 51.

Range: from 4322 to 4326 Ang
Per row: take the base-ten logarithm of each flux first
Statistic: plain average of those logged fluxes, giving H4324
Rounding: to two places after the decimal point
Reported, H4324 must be 1.57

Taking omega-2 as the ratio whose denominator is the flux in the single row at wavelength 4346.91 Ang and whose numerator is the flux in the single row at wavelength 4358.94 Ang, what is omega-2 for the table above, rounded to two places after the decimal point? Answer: 1.11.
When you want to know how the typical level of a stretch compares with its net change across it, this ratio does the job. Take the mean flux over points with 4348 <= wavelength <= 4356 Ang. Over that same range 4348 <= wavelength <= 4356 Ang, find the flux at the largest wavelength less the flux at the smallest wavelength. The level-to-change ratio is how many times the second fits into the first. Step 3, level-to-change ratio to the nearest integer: 19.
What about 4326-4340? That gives 25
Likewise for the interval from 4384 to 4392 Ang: -25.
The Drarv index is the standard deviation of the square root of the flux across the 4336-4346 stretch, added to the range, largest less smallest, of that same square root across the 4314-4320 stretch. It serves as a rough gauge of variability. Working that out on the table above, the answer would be 0.68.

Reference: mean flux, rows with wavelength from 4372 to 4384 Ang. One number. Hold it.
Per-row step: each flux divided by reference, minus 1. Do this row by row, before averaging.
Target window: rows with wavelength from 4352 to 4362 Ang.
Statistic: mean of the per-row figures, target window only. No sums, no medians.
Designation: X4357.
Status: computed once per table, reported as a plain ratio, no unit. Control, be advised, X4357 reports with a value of 0.19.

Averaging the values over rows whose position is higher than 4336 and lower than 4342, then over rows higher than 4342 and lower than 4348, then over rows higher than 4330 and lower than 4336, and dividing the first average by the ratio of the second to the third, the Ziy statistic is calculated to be 39.4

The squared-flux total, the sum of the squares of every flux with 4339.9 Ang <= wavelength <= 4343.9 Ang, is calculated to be 3273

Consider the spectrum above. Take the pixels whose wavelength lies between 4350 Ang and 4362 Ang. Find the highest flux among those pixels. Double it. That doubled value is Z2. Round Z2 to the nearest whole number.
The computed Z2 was 96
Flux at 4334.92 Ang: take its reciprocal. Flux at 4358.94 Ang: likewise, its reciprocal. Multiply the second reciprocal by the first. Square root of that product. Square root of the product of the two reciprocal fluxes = 0.023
